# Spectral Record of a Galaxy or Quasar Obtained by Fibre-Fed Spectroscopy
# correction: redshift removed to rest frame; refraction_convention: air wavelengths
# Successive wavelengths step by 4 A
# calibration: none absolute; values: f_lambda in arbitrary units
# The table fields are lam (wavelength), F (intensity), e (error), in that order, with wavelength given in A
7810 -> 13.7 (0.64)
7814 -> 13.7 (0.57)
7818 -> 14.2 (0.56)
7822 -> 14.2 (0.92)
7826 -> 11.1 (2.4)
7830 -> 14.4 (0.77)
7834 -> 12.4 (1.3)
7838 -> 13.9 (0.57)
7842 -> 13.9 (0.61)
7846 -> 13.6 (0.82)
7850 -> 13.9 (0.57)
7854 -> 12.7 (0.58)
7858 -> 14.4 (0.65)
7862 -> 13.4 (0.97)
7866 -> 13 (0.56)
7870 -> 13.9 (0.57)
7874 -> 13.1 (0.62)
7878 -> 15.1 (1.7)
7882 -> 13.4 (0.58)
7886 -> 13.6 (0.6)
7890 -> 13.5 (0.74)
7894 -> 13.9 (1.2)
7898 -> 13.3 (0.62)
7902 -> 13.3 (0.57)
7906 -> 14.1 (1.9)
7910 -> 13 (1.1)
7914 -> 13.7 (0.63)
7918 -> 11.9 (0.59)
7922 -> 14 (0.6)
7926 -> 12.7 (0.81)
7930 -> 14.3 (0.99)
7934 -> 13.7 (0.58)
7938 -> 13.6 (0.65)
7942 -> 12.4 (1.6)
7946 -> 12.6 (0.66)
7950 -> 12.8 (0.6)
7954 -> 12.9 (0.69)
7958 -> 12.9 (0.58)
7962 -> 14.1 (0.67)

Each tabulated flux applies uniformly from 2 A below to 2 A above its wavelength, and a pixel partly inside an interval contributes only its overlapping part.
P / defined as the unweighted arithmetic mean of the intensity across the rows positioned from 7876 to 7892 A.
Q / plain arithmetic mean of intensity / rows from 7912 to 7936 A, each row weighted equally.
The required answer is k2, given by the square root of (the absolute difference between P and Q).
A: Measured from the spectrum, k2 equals 0.7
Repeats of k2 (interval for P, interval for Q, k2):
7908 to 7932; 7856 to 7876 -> 0.5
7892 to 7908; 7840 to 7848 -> 0.3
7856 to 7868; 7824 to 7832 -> 0.9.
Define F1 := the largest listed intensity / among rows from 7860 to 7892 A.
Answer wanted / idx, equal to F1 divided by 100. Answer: 0.151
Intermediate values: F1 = 15.1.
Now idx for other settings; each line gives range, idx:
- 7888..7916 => 0.141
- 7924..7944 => 0.143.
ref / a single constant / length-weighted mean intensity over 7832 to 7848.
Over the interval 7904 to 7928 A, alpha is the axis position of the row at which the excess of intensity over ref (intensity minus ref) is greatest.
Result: 7906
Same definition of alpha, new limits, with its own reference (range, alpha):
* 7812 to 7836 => 7830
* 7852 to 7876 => 7858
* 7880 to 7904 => 7894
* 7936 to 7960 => 7938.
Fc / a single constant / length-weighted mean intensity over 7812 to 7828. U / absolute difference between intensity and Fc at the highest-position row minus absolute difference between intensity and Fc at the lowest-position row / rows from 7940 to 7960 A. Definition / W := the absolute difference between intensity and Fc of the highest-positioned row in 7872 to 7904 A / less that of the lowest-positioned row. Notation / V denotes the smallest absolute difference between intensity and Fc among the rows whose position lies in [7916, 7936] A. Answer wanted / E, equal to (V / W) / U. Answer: 4.0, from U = -0.50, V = 0.40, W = -0.20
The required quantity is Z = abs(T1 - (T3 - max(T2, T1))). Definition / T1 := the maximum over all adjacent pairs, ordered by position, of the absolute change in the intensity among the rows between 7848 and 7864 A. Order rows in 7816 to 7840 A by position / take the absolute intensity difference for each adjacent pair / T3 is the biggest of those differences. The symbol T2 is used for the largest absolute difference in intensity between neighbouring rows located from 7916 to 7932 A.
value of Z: 0.5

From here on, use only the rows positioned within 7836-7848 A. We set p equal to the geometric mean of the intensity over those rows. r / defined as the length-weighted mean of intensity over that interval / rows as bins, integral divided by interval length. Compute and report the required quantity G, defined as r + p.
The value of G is 27.6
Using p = 13.8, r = 13.8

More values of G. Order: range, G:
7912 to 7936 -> 26.7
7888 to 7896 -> 27.4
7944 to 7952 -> 25.4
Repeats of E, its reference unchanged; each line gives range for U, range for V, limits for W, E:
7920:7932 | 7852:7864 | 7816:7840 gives -1.1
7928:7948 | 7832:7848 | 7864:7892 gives 10.0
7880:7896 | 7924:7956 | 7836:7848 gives -2.0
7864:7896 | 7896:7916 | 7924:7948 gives 0.0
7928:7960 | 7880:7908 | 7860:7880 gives 0.0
